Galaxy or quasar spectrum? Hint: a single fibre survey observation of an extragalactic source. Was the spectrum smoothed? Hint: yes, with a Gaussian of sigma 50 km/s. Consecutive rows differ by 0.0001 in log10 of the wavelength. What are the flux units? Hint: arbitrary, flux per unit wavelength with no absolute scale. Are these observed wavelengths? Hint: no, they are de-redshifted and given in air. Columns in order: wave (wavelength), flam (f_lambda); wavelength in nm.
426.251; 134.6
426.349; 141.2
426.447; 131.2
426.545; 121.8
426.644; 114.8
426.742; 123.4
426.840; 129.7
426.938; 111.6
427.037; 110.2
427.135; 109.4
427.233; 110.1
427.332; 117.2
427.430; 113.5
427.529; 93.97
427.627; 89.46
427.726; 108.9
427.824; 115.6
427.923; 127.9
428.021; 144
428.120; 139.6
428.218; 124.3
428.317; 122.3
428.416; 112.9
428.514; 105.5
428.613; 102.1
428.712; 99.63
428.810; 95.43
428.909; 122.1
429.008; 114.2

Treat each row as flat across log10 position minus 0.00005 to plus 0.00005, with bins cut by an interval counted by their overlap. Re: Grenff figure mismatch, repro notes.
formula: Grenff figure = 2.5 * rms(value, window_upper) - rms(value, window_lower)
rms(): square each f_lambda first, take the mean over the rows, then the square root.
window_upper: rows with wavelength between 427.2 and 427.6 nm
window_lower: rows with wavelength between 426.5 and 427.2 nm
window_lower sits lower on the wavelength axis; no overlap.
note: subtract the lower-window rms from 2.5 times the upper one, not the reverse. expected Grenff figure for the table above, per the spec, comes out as 155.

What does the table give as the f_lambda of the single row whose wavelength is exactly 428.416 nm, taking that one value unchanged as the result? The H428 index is 112.9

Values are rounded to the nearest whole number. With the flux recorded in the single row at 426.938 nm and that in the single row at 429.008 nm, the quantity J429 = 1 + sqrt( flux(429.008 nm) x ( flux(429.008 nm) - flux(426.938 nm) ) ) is 18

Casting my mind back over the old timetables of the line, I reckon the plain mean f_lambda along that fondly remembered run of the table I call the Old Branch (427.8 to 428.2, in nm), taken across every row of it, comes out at 132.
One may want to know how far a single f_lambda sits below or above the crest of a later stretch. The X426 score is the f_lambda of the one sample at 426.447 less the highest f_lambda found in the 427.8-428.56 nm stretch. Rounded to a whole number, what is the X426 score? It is -13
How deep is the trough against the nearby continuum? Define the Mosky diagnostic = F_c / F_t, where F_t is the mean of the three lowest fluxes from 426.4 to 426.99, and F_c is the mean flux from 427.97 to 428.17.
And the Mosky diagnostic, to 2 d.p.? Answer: 1.22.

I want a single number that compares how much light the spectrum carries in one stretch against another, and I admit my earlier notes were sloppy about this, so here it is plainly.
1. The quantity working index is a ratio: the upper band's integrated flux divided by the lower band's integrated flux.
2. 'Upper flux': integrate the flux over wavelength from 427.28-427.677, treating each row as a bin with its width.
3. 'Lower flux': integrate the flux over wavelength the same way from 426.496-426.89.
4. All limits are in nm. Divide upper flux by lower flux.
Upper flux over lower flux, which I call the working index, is 0.85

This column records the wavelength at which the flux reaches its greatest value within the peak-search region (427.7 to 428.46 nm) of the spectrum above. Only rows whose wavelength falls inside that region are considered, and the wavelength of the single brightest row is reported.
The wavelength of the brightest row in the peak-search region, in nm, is 428.021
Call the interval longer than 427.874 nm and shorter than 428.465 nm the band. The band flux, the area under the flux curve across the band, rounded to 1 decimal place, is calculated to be 76.0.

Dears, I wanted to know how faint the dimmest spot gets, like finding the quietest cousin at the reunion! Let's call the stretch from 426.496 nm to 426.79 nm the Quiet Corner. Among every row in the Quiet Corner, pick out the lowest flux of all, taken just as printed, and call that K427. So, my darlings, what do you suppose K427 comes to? 114.8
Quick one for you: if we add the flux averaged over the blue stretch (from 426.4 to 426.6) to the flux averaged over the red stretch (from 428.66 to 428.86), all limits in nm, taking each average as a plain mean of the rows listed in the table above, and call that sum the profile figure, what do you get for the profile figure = 224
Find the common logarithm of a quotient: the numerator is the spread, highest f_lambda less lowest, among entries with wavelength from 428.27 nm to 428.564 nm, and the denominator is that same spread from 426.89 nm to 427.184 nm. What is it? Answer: 0.88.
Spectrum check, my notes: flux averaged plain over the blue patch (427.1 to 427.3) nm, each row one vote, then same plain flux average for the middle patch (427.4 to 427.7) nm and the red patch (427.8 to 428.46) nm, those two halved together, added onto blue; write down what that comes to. 223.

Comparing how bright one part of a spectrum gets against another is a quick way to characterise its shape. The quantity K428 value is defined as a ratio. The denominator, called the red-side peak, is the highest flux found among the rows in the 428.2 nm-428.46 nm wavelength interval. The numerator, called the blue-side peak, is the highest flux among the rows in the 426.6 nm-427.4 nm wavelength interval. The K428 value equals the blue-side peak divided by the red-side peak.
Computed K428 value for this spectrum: 1.04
